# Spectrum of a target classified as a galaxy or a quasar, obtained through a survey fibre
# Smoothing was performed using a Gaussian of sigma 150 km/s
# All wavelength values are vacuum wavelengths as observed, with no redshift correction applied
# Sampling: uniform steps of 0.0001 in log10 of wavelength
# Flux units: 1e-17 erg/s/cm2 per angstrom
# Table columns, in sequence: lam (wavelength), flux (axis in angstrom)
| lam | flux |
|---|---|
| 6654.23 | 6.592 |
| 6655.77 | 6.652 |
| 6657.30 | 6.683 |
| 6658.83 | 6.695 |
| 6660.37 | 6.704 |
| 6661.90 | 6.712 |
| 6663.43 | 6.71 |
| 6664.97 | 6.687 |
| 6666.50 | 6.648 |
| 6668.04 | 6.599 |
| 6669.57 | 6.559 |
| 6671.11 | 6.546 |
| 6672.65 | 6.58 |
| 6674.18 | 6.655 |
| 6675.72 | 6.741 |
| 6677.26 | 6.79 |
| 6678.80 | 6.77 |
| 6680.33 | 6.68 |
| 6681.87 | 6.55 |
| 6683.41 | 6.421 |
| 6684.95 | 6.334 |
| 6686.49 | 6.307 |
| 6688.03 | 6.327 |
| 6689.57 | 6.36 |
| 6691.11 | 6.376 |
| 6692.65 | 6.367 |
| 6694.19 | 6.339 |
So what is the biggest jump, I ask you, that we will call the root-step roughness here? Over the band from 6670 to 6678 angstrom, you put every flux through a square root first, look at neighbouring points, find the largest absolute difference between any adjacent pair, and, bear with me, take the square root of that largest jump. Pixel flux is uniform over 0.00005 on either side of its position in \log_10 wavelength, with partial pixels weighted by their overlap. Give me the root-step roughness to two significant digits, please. 0.13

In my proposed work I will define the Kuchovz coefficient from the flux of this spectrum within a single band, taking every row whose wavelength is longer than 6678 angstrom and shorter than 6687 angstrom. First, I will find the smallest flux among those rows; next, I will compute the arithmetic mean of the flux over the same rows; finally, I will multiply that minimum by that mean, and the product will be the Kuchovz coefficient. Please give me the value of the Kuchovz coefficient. 41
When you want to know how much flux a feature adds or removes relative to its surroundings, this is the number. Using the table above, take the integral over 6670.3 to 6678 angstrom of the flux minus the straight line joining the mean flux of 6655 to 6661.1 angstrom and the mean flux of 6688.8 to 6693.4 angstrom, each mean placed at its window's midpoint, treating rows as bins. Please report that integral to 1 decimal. 1.0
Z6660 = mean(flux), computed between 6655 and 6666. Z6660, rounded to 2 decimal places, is 6.69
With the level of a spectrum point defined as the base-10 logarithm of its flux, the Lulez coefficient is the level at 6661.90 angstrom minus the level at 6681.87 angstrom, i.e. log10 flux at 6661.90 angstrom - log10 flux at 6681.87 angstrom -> 0.0106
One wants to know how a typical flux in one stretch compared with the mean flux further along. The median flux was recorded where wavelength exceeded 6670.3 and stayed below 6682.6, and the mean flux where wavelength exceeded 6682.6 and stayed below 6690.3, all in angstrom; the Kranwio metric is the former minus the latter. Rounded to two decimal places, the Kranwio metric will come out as 0.32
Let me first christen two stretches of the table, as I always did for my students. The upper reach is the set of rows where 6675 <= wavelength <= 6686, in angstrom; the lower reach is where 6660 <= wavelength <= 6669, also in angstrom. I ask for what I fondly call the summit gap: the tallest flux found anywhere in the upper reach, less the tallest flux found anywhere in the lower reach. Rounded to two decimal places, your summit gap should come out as 0.08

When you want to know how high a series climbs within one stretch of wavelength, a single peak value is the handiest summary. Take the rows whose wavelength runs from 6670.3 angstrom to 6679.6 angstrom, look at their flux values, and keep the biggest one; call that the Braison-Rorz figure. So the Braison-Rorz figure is 6.79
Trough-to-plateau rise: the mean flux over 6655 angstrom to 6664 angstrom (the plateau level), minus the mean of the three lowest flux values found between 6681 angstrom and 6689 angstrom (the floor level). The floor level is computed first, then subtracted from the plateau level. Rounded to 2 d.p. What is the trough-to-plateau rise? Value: 0.37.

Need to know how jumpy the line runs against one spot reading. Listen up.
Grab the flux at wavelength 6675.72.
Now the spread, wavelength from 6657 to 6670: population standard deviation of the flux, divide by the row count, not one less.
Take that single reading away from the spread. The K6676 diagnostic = -6.69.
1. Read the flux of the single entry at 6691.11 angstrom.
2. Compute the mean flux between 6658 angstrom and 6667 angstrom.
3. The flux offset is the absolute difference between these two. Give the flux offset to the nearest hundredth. 0.32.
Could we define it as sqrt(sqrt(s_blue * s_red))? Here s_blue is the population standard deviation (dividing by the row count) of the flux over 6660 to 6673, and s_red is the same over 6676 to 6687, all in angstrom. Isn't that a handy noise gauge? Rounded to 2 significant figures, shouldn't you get 0.33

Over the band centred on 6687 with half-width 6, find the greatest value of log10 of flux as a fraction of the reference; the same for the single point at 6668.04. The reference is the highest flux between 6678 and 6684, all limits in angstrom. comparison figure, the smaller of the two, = -0.014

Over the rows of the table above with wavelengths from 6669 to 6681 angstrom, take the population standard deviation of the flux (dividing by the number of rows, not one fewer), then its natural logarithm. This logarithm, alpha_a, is -2.4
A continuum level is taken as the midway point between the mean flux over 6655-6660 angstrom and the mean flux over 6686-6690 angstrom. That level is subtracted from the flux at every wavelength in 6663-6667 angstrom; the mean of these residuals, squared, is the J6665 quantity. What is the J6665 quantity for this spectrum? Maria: 0.032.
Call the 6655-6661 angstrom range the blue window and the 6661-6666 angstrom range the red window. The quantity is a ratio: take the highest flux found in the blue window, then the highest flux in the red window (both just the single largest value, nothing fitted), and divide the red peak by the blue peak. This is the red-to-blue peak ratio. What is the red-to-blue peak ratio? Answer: 1.00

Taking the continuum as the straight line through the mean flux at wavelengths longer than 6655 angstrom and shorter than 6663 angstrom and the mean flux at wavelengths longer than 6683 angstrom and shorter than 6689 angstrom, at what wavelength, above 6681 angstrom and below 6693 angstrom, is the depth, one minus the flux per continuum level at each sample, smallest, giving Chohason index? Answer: 6681.87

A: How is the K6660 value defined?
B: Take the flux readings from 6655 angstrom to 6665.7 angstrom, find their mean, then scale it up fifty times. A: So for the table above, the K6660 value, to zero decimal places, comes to 335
